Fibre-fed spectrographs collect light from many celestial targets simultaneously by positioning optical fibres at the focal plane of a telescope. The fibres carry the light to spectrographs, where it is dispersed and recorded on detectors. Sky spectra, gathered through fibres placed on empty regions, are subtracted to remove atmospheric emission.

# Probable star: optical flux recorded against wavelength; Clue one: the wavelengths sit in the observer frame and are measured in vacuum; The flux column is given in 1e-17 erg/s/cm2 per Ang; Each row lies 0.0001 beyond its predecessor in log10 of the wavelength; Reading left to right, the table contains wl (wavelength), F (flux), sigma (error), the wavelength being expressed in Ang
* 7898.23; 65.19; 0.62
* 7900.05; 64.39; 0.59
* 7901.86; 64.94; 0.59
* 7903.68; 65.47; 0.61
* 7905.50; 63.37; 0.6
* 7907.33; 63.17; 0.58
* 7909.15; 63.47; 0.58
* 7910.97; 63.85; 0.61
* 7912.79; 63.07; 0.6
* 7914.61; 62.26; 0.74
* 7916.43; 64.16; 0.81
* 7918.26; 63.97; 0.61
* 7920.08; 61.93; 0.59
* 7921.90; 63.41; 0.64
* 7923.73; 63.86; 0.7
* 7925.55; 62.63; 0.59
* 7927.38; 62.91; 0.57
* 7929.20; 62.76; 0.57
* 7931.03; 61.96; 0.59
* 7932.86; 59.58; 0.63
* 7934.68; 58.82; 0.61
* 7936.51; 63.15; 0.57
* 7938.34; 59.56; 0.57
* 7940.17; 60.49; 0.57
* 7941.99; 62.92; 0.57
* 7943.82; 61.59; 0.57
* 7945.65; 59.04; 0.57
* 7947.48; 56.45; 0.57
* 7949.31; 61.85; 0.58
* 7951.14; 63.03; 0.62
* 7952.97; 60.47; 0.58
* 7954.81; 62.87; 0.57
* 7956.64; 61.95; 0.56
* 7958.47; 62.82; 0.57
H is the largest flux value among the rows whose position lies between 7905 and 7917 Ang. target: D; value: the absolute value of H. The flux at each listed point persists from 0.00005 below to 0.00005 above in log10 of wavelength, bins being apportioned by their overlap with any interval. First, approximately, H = 64.16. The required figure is 64.2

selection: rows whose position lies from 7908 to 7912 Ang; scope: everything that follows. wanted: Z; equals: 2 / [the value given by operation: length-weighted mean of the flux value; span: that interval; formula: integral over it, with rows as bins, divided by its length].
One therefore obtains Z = 0.0314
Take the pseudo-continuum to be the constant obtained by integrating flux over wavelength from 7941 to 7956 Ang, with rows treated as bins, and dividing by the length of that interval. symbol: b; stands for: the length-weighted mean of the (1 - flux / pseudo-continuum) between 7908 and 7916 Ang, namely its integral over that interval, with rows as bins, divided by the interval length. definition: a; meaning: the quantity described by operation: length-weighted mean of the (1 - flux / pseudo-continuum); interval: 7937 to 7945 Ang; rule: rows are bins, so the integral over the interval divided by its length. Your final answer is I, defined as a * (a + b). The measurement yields 0.0001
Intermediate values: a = 0.00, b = -0.036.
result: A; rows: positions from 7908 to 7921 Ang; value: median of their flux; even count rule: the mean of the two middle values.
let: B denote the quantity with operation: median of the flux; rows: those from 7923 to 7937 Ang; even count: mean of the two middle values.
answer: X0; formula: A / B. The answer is 1.012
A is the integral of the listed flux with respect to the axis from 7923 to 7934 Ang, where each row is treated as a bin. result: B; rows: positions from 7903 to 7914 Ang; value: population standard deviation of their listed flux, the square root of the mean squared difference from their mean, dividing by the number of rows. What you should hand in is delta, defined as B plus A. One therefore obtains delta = 685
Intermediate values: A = 684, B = 0.82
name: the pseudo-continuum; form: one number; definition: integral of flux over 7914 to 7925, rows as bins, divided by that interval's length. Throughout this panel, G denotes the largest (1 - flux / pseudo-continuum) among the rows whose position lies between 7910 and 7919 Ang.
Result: 0.02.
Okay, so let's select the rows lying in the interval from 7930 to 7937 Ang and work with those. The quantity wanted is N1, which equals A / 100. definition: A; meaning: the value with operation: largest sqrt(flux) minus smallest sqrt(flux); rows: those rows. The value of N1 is 0.0028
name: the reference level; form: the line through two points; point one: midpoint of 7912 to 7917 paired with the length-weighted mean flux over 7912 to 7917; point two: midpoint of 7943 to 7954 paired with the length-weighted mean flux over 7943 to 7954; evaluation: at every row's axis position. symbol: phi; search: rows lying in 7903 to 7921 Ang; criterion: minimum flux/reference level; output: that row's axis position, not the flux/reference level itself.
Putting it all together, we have 7914.61 Ang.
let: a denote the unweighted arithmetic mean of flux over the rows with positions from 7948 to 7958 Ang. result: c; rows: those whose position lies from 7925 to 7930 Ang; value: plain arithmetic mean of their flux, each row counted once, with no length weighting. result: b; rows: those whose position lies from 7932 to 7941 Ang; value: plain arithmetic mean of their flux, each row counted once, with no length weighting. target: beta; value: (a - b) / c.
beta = 0.03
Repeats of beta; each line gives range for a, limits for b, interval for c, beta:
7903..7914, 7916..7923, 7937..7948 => 0.01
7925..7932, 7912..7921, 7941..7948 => -0.01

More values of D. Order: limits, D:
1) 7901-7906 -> 65.5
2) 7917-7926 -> 64.0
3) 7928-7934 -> 62.8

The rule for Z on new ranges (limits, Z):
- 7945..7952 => 0.0333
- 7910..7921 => 0.0316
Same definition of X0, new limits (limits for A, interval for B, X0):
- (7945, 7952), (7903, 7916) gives 0.954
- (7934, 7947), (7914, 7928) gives 0.958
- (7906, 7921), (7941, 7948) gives 1.050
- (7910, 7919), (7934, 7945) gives 1.046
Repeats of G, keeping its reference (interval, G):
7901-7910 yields 0.00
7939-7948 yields 0.11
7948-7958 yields 0.04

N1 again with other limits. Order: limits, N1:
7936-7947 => 0.0026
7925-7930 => 0.0002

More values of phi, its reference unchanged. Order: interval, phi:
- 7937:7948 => 7947.48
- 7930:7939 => 7934.68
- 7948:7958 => 7952.97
